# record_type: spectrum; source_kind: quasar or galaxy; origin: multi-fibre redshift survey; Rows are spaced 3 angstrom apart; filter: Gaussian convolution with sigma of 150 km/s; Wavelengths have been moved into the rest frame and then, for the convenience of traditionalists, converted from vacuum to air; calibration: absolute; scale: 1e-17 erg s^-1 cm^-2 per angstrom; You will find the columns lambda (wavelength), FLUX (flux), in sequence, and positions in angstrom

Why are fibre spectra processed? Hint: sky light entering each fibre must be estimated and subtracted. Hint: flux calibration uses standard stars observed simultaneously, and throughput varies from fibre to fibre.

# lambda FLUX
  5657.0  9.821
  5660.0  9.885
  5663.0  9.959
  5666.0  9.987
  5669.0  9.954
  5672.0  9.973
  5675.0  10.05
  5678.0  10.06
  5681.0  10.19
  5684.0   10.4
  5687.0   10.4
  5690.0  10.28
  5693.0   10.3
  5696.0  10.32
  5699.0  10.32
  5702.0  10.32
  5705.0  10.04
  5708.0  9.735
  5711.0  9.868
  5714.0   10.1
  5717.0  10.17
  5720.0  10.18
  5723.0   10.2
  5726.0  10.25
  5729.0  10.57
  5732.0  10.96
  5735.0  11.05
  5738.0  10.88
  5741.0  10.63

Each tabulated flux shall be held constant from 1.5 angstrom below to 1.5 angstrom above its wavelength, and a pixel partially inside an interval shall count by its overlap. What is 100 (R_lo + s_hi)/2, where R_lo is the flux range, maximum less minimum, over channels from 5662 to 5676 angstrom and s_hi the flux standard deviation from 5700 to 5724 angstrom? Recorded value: 14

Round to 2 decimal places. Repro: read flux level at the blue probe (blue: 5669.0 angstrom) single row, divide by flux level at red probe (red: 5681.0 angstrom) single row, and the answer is 0.98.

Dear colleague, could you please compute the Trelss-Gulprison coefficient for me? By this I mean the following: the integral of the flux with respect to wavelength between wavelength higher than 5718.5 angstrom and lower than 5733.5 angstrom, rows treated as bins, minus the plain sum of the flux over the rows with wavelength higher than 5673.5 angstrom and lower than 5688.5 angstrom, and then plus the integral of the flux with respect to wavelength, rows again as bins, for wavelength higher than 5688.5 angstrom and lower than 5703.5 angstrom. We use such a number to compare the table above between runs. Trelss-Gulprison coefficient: 260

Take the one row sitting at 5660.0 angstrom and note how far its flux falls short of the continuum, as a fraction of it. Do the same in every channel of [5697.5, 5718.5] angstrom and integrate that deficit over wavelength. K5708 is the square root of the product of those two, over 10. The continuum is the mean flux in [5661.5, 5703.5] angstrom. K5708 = 0.008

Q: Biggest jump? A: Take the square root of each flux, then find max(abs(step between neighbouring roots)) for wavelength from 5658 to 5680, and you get 0.012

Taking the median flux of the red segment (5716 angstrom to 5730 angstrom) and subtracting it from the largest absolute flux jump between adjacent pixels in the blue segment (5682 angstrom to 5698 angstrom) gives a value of -10.1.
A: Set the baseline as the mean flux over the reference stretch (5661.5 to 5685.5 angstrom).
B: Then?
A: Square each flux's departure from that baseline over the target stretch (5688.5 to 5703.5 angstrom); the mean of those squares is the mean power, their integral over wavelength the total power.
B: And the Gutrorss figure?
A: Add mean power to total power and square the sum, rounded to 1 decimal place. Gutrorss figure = 0.8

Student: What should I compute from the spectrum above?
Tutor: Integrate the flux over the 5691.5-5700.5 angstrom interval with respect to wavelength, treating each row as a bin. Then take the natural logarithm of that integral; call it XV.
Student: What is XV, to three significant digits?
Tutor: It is 4.53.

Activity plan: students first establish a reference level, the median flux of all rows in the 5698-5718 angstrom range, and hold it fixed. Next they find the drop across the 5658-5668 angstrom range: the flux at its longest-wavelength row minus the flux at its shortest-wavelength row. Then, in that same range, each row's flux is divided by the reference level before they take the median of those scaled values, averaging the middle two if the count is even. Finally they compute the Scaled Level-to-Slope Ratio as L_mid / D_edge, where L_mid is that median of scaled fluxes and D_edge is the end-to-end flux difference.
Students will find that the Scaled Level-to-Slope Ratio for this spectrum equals 9.7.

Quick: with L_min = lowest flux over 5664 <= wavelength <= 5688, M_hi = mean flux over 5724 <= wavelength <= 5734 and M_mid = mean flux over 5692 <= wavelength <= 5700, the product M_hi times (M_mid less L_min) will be 3.8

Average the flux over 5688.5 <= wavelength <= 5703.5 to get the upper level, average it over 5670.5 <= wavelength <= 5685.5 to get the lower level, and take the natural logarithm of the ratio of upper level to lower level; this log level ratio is 0.017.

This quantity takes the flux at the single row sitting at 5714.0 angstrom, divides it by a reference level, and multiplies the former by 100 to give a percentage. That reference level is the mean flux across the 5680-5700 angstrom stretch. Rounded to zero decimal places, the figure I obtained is 98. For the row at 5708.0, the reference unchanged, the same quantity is 94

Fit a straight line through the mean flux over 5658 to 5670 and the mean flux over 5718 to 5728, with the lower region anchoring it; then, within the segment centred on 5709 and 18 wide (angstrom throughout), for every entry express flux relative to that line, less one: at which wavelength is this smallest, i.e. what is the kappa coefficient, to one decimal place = 5708.0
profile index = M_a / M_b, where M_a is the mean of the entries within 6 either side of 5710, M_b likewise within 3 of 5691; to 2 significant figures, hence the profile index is 0.97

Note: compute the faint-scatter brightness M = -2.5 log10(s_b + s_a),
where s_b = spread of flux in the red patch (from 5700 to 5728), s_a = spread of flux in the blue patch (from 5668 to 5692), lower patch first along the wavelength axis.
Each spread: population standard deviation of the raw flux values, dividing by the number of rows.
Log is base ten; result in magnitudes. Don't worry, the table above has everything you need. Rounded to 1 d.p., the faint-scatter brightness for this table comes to 1.1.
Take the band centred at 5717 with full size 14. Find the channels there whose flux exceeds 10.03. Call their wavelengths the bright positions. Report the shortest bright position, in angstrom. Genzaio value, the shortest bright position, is 5714.0 angstrom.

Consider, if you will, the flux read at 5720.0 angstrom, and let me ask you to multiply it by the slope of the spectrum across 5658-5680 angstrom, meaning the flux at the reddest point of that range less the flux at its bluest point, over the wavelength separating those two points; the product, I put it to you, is 0.10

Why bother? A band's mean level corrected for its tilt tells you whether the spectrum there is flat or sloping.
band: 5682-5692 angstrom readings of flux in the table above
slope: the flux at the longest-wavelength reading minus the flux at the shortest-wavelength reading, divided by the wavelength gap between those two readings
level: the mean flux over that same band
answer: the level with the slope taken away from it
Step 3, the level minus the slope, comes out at 10.4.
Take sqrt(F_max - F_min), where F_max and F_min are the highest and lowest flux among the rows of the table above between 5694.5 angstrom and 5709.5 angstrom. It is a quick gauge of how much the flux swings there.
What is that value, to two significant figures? 0.76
